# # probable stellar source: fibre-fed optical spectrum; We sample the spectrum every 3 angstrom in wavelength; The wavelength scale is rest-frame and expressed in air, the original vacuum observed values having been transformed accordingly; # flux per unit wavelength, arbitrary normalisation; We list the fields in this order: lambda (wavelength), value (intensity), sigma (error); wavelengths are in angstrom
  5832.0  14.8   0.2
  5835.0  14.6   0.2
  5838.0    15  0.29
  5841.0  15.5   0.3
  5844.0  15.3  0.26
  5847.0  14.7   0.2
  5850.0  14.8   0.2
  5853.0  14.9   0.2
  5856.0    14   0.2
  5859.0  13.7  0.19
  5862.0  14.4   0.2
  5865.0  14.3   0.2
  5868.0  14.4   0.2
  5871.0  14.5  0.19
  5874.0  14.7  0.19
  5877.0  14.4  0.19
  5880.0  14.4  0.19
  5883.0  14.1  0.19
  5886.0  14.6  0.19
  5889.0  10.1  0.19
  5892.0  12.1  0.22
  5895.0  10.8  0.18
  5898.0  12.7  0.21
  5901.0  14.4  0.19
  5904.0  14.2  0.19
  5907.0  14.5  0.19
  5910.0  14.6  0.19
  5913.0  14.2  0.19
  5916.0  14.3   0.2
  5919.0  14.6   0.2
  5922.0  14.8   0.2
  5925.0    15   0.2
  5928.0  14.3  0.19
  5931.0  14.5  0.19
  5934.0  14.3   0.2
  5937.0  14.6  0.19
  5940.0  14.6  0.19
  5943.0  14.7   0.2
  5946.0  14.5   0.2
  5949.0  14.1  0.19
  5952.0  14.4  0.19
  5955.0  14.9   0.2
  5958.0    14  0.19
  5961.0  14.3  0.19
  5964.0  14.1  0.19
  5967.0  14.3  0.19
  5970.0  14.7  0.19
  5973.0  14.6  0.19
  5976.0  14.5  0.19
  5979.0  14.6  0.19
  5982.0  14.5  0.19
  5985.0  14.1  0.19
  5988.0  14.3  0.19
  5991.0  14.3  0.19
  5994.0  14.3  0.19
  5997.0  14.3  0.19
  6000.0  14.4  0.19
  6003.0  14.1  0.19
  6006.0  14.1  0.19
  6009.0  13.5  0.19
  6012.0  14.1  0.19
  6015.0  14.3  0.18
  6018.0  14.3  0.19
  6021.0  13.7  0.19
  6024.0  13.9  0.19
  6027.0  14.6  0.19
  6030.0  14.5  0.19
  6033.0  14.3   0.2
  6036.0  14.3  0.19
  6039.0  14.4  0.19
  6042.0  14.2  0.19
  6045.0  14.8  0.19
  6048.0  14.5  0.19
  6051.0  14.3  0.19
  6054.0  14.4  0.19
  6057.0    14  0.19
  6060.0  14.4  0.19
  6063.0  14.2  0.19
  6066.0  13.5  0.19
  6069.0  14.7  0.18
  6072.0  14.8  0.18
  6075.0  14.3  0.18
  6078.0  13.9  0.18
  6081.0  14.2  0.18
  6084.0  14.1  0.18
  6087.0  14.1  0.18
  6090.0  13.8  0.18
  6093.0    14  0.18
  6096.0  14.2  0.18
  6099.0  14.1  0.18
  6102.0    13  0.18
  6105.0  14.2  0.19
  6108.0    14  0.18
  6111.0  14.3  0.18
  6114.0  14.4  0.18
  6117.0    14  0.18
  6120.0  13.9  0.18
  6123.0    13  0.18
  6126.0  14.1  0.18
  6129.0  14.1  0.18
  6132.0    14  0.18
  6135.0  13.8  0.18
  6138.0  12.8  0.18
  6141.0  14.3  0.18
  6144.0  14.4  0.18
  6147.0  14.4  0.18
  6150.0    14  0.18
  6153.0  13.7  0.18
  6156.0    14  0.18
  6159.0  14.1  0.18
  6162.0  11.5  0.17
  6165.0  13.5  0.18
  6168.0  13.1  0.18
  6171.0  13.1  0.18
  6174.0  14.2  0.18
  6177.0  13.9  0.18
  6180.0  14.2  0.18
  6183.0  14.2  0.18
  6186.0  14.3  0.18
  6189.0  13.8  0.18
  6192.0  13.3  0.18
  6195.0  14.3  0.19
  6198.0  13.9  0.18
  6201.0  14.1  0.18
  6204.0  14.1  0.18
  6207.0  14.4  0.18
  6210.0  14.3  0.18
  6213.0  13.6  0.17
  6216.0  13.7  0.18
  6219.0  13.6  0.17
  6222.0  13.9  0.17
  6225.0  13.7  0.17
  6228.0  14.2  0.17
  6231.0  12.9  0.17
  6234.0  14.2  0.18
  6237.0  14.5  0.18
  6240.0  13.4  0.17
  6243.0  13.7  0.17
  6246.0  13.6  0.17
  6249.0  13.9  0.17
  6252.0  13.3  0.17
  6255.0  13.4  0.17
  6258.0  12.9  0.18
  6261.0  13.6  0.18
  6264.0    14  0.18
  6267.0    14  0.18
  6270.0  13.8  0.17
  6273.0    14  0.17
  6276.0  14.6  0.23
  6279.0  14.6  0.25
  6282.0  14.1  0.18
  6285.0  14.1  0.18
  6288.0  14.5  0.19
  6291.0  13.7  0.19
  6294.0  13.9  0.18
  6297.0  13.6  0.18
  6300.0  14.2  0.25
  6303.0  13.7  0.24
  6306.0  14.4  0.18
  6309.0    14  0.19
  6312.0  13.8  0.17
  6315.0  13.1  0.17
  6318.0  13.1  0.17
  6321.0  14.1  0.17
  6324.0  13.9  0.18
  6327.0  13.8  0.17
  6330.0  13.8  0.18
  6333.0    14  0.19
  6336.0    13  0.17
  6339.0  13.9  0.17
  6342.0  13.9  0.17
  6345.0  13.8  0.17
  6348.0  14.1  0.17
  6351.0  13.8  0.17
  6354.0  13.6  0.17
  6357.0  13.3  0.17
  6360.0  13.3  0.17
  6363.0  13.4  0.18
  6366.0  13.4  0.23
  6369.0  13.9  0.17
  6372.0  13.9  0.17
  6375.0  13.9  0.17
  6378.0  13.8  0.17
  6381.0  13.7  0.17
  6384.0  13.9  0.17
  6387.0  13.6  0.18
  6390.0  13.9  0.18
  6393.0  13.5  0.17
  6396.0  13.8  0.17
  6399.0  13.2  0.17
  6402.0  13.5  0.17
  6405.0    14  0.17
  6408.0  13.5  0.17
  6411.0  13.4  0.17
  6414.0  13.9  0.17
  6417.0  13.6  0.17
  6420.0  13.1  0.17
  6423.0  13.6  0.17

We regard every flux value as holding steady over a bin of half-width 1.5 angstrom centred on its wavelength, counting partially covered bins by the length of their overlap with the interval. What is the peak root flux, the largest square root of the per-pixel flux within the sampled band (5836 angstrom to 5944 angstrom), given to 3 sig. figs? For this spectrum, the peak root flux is 3.94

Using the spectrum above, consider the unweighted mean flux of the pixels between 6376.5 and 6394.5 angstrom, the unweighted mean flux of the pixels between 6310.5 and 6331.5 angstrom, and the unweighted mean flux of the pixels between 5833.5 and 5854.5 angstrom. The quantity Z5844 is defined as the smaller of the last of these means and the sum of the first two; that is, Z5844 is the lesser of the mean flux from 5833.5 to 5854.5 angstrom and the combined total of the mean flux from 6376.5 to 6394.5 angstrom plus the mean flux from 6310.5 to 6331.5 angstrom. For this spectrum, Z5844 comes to 15.0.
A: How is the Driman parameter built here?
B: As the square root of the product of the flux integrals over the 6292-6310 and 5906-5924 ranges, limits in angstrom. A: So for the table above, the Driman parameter 256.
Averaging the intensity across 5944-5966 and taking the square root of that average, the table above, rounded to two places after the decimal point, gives 3.79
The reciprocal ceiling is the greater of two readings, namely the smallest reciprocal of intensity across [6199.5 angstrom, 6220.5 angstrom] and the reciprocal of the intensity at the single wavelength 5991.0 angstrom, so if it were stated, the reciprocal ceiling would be 0.0699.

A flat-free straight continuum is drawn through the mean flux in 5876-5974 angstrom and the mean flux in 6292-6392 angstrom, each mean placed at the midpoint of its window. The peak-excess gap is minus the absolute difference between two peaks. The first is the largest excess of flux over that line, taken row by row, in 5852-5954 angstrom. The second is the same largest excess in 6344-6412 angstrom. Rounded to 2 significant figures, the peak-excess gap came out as -0.56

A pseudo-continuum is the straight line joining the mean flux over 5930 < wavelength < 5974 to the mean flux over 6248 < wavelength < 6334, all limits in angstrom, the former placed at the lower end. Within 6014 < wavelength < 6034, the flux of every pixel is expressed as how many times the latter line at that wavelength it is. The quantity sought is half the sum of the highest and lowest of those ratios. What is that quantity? 0.99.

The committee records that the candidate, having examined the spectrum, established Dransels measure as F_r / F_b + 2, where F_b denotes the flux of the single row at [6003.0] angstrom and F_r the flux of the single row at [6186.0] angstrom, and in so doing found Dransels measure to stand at 3.01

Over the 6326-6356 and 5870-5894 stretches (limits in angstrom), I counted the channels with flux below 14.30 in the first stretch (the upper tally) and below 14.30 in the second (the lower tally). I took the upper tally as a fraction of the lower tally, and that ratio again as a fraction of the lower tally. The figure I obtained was 1.11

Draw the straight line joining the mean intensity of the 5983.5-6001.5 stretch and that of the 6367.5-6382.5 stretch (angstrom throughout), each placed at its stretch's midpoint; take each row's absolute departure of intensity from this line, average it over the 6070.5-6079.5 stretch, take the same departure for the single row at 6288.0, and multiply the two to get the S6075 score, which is 0.19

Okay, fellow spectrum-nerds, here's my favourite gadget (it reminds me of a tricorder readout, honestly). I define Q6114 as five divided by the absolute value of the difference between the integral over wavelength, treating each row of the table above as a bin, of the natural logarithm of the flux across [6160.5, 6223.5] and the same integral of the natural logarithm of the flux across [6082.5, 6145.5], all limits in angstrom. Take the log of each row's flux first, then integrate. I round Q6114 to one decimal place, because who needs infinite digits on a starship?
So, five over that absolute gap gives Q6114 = 6.1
